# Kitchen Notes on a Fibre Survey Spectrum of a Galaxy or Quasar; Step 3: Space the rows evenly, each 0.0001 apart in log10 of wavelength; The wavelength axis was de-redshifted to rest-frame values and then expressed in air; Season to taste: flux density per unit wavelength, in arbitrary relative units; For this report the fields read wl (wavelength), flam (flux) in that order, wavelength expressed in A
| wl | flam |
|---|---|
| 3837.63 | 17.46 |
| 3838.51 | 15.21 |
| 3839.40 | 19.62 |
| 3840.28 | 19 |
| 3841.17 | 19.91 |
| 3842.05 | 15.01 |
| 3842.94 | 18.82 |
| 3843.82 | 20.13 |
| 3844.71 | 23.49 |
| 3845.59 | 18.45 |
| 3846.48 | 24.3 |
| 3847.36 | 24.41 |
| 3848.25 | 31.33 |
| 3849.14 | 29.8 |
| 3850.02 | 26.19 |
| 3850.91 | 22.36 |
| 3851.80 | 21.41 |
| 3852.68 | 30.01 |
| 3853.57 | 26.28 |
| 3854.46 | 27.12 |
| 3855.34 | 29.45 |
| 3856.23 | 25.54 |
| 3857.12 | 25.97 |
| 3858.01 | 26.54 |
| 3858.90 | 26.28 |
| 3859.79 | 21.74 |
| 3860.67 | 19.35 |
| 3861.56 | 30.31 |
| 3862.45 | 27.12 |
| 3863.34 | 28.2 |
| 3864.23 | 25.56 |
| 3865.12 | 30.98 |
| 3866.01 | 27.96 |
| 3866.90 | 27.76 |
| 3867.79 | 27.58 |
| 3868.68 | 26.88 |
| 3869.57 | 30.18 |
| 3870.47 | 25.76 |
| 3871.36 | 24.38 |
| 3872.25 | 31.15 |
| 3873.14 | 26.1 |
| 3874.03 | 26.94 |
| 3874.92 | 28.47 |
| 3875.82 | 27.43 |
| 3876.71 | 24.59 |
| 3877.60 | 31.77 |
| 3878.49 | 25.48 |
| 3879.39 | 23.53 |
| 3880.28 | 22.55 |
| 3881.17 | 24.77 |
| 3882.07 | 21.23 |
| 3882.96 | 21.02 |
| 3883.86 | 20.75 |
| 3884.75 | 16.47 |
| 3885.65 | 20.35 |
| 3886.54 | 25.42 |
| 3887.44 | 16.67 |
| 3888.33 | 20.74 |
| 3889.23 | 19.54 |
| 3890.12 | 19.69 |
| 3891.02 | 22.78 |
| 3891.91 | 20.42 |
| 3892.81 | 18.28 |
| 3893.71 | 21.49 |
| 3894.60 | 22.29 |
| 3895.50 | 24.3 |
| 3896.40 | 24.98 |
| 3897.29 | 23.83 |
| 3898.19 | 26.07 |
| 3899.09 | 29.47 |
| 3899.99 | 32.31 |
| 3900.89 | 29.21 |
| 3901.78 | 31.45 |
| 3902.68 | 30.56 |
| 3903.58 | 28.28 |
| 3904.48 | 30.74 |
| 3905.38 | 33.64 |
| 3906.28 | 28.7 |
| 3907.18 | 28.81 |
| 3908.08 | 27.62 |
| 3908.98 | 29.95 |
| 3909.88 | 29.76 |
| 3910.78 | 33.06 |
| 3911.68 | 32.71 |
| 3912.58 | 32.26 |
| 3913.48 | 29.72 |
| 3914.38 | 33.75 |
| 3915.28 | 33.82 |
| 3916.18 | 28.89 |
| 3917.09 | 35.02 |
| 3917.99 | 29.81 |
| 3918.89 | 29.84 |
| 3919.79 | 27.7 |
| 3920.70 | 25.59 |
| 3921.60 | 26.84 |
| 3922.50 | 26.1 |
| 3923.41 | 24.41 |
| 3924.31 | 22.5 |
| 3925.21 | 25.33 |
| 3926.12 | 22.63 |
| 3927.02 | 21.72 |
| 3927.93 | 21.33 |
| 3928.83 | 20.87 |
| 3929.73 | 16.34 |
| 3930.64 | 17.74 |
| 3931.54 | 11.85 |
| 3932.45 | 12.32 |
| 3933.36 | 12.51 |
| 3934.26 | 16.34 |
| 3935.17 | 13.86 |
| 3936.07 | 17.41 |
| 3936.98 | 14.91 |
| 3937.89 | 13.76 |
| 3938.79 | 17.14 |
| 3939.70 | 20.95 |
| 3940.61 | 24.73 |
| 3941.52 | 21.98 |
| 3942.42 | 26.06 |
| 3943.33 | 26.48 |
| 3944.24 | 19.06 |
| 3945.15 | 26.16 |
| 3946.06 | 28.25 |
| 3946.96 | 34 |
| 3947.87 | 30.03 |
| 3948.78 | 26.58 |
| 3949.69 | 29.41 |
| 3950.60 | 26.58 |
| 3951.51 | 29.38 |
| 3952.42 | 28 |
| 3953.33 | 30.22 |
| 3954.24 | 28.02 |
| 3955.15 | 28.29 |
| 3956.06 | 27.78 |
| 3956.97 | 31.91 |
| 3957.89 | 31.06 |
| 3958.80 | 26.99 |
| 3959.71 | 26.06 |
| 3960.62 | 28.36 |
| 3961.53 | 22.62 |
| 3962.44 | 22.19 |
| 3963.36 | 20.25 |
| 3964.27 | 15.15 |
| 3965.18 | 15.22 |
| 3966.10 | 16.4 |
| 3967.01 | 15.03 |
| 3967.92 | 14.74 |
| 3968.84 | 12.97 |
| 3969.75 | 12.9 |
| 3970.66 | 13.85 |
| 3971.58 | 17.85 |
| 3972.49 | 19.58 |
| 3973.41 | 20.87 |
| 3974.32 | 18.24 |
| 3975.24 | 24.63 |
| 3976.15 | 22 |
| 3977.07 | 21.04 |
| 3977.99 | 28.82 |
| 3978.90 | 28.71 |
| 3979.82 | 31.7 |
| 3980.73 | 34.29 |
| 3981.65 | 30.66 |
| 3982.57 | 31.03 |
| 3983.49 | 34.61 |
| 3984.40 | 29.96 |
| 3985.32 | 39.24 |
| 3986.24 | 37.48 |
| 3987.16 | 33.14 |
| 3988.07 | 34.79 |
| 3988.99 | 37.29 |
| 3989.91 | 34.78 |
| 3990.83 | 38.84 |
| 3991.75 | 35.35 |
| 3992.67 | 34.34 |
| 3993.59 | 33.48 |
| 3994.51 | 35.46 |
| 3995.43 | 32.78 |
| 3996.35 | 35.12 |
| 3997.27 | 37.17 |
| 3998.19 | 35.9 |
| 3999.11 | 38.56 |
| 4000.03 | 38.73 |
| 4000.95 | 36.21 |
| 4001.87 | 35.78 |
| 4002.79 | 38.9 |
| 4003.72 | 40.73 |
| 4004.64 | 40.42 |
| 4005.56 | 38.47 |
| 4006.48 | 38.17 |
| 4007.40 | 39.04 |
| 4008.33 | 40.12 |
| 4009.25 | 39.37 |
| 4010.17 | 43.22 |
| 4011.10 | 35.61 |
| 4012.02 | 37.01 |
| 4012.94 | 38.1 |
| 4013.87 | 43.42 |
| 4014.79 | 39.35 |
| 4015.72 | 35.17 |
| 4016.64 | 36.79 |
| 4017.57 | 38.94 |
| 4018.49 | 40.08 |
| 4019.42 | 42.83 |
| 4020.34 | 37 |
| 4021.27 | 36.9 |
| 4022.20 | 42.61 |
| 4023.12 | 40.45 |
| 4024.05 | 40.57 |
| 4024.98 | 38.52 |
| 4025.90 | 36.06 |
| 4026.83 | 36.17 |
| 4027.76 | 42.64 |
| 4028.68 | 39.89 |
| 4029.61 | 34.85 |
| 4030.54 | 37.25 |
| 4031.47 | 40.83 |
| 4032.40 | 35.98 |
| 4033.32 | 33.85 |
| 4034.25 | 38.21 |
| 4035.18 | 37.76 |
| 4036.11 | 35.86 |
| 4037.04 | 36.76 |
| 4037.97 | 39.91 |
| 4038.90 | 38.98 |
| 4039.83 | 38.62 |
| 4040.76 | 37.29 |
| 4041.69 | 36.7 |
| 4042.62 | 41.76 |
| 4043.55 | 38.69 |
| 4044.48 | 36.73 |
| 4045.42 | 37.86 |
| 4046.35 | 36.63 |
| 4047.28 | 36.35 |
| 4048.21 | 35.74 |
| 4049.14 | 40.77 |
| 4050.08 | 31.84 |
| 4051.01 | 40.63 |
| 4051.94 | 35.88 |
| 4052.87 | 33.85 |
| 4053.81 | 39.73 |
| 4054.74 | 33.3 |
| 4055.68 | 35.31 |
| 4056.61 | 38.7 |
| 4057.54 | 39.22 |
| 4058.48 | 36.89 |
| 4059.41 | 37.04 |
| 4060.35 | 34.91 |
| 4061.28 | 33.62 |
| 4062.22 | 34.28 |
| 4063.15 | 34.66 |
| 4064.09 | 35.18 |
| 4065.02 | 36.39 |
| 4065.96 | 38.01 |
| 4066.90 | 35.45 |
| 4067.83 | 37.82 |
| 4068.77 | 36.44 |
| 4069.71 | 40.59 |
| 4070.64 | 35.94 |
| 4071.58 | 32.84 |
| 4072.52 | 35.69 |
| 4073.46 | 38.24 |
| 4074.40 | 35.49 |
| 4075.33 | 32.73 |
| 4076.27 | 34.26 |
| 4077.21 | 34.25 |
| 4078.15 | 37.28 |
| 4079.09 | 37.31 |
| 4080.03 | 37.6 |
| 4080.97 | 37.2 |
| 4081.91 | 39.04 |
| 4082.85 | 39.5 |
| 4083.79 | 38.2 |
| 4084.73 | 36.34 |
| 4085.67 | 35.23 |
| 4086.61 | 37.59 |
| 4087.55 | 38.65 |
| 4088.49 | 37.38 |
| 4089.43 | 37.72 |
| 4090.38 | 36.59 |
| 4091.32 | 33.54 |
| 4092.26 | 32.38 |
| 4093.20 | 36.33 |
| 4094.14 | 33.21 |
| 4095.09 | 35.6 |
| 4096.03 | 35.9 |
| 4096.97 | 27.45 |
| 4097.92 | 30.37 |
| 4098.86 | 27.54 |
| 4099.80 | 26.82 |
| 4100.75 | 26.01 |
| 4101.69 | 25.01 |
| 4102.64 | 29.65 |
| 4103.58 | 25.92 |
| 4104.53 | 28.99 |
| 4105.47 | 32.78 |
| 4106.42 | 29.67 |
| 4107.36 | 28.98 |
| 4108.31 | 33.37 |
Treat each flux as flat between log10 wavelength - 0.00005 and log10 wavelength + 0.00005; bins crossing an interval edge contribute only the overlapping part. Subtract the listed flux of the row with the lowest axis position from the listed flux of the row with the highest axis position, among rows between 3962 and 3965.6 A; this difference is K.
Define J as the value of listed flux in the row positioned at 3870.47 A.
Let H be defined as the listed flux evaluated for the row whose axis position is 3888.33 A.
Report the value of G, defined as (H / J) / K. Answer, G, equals -0.1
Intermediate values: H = 20.74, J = 25.76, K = -7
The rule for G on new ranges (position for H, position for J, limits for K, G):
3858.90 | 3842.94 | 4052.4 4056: 1.0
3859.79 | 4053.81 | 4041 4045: 18.2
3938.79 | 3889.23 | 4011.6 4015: 0.4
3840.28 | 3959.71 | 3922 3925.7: -0.9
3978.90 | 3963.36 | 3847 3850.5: 0.8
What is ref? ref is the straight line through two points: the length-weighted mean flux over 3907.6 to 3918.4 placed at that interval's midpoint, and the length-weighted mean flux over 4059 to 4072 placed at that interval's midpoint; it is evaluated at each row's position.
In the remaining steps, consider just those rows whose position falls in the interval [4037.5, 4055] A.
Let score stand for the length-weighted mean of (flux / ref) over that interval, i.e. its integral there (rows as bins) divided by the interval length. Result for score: 1.06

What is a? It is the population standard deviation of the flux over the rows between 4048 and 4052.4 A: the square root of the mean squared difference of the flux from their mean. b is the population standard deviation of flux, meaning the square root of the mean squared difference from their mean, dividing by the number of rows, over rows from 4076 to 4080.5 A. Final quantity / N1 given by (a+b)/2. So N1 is 2.46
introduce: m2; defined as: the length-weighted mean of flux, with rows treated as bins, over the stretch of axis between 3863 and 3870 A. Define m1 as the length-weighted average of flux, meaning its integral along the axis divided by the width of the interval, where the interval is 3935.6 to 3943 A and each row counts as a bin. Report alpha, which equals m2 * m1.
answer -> 555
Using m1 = 20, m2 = 28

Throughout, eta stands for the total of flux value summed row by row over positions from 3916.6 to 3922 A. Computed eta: 175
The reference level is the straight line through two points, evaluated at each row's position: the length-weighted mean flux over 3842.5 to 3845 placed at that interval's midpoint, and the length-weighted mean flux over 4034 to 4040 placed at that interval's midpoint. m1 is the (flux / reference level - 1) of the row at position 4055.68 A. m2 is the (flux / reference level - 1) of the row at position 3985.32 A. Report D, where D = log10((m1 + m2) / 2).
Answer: -1.5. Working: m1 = -0.11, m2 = 0.18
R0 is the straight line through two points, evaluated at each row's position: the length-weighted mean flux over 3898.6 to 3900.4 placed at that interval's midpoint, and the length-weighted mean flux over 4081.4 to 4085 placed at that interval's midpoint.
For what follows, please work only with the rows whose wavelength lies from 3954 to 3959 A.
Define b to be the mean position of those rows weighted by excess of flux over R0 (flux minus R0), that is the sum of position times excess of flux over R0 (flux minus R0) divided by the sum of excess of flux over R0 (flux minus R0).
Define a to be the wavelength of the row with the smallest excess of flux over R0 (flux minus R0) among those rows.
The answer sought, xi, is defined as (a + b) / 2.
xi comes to 3957.6 A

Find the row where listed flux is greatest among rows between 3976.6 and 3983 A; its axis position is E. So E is 3980.73 A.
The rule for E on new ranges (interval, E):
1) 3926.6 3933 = 3927.02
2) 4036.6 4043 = 4042.62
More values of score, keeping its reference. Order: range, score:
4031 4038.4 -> 1.07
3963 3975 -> 0.50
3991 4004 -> 1.07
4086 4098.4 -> 0.95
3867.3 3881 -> 0.89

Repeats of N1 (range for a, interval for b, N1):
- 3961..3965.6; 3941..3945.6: 3.12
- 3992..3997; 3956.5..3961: 1.63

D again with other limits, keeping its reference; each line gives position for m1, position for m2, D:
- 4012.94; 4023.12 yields -1.1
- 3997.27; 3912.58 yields -0.8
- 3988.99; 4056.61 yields -1.4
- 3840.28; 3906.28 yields -1.9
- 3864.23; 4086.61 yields -1.9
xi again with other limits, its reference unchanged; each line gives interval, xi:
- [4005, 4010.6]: 4007.4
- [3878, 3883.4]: 3882.0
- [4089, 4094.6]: 4092.3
